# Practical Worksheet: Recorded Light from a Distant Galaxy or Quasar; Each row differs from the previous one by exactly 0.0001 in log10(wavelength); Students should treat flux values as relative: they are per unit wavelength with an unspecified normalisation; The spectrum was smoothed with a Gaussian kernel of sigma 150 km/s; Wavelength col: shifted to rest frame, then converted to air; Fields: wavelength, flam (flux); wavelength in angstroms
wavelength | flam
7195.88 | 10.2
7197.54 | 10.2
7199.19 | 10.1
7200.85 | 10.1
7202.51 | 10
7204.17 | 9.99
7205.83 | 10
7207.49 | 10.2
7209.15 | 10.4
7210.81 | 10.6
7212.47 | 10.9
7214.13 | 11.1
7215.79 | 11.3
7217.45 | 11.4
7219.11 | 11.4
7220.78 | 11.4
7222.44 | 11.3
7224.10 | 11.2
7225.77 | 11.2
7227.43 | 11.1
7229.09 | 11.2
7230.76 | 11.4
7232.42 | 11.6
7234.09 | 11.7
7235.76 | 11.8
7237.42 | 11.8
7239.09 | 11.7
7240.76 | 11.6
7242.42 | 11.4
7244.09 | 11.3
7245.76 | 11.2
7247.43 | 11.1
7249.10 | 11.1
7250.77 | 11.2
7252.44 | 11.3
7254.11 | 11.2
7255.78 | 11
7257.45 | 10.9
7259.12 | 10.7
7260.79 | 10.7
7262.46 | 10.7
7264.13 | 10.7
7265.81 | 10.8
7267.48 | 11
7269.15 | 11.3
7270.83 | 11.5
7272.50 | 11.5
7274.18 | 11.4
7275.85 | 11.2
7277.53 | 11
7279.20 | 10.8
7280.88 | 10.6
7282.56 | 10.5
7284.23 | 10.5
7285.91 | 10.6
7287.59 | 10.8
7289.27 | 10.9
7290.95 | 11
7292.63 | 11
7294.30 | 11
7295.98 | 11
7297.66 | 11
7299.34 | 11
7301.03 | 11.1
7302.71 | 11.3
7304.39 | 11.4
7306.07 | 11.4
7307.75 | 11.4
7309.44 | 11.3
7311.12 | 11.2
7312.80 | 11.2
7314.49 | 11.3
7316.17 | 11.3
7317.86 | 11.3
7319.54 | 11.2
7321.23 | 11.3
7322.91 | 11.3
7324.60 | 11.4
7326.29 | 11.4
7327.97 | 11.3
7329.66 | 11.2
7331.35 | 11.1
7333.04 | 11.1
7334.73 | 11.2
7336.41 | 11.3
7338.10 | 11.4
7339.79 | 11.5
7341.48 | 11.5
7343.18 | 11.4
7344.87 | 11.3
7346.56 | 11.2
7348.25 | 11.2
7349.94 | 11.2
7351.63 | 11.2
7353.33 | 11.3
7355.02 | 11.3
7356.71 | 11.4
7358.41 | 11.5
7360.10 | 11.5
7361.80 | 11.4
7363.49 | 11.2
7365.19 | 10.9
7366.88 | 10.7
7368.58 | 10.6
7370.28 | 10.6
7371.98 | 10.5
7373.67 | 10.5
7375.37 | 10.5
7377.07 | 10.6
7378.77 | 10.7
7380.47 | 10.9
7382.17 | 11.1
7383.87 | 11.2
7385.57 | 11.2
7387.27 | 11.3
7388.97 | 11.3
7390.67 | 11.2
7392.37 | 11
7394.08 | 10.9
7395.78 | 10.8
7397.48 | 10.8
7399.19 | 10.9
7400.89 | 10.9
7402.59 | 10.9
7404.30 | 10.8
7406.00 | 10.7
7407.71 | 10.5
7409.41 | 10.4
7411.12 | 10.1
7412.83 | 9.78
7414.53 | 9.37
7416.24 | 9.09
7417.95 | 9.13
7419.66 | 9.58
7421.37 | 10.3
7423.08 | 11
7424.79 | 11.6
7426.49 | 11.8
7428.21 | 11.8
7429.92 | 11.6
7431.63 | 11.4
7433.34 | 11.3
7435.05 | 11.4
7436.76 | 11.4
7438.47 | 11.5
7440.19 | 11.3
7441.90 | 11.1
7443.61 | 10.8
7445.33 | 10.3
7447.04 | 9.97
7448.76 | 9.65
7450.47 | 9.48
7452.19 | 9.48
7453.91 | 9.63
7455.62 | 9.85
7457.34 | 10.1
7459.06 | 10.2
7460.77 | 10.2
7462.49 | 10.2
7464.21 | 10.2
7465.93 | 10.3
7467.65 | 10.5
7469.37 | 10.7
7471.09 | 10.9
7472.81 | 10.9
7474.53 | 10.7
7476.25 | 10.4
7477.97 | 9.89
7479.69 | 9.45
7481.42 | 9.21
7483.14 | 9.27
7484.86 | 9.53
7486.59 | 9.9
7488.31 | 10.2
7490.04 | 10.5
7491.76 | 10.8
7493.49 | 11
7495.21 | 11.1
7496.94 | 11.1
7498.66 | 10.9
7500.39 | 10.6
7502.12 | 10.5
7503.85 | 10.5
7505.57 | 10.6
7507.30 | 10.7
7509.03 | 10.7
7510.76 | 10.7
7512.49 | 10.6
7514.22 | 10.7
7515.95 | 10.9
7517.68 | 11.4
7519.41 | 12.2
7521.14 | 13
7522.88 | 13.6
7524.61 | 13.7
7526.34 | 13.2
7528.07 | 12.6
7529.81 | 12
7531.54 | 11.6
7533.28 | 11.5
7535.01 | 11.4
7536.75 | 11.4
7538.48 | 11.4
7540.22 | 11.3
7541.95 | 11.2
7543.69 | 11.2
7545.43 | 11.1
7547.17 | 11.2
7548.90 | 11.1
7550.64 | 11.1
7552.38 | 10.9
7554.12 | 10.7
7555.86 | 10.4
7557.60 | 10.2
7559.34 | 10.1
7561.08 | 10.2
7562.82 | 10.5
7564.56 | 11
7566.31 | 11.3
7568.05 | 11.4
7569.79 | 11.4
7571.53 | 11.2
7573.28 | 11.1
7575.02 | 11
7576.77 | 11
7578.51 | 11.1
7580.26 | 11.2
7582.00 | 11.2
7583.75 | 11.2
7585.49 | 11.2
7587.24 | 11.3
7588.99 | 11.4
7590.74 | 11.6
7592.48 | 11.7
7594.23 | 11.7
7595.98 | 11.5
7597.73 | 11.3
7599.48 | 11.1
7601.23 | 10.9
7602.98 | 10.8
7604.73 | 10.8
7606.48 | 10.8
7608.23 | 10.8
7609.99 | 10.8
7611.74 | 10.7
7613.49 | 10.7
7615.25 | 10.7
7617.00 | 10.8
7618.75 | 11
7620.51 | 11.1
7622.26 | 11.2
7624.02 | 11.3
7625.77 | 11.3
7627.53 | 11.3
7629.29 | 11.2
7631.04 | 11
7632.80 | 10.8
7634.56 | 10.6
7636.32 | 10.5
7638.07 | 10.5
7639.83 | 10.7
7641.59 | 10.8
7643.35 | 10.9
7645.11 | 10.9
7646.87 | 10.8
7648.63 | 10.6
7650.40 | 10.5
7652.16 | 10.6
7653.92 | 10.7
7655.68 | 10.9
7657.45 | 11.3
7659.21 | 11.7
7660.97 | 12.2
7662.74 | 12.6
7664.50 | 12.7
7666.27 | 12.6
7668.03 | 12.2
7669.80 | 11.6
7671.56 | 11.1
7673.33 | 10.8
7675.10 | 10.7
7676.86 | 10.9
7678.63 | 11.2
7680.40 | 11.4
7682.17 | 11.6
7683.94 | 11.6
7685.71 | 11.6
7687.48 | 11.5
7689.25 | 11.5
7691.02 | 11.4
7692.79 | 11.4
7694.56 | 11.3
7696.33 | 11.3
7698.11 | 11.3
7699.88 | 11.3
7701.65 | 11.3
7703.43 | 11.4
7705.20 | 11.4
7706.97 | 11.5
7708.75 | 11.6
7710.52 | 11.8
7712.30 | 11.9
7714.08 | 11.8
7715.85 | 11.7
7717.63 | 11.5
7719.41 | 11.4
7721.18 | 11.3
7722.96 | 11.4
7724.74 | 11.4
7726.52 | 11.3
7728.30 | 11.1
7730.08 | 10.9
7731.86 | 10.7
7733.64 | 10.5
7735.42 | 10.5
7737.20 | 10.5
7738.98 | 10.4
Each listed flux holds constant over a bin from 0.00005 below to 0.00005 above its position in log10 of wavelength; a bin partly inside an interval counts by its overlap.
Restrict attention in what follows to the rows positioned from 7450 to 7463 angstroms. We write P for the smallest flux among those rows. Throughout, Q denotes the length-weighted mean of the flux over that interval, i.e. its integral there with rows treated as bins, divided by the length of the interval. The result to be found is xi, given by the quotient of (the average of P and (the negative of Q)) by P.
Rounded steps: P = 9.48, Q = 9.9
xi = -0.0219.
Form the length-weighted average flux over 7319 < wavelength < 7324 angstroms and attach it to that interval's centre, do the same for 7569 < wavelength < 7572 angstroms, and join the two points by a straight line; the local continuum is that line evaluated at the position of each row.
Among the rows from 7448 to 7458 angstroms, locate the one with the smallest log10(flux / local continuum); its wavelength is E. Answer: 7452.19 angstroms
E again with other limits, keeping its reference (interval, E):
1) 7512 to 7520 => 7512.49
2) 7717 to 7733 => 7731.86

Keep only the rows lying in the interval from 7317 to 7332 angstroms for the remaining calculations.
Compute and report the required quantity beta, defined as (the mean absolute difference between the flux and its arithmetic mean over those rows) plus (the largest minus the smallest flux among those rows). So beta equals 0.4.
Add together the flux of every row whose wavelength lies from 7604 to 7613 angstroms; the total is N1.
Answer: 53.9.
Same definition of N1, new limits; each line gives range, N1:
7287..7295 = 54.7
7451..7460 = 49.3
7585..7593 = 57.2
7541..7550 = 55.8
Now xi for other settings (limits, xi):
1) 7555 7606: -0.0476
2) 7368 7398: -0.0179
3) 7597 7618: -0.0070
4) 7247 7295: -0.0222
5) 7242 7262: -0.0176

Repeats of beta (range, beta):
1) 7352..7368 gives 1.0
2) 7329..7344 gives 0.5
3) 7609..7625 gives 0.8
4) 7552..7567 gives 1.5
